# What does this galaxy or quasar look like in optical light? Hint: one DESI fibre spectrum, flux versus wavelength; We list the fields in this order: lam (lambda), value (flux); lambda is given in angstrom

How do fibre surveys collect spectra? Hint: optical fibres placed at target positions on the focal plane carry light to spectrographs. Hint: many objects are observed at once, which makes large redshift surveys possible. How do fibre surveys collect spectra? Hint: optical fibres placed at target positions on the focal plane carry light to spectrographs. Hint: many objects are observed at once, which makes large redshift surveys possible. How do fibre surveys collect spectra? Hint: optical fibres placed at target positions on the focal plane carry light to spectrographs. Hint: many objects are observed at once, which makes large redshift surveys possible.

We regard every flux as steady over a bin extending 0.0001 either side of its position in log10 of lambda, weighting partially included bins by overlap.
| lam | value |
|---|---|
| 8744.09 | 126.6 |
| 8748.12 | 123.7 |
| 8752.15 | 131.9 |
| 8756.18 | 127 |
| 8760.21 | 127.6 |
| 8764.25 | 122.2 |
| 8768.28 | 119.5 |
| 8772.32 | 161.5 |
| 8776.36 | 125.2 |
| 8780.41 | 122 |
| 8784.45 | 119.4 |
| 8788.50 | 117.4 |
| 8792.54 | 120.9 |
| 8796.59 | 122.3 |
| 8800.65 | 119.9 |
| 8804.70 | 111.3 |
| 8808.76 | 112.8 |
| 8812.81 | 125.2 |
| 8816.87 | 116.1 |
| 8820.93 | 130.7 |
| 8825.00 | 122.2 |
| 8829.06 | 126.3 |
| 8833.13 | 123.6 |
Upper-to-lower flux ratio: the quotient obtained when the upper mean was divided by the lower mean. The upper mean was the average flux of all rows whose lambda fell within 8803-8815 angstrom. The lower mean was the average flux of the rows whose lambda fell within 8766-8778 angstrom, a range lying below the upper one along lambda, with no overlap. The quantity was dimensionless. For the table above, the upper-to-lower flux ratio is 0.86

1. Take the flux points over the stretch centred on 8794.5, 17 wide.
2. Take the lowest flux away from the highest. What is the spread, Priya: 4.9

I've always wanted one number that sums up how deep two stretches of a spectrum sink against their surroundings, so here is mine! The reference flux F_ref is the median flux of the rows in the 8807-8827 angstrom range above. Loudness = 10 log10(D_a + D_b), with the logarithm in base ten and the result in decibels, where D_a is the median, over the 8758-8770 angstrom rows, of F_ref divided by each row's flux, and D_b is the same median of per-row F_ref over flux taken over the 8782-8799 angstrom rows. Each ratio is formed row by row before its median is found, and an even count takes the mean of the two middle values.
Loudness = 3.05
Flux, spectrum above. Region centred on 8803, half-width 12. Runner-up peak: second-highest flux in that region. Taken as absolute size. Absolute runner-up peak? 122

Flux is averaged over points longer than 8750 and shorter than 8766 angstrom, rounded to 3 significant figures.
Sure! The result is 127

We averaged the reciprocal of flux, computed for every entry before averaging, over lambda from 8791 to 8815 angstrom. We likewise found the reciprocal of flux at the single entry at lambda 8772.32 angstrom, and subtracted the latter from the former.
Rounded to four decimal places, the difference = 0.0022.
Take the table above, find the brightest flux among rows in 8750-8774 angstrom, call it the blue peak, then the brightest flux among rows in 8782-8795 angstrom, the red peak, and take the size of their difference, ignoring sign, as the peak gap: 41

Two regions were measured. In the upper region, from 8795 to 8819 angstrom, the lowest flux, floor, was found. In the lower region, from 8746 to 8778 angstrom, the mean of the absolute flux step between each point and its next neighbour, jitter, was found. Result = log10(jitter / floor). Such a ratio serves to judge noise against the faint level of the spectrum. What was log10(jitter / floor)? -0.89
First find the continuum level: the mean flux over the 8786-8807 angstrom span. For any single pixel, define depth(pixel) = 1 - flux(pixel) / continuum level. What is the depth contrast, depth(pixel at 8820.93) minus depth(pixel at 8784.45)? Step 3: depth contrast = -0.10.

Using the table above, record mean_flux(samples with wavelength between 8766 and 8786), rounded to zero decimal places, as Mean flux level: 130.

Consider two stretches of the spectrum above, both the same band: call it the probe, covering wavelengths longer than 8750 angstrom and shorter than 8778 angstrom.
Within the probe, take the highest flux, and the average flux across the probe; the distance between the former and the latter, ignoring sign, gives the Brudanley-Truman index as 31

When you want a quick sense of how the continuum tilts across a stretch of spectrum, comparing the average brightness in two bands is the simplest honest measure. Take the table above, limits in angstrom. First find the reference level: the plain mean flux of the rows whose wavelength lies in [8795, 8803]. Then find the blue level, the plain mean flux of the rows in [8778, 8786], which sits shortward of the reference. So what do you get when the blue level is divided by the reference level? 1.00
